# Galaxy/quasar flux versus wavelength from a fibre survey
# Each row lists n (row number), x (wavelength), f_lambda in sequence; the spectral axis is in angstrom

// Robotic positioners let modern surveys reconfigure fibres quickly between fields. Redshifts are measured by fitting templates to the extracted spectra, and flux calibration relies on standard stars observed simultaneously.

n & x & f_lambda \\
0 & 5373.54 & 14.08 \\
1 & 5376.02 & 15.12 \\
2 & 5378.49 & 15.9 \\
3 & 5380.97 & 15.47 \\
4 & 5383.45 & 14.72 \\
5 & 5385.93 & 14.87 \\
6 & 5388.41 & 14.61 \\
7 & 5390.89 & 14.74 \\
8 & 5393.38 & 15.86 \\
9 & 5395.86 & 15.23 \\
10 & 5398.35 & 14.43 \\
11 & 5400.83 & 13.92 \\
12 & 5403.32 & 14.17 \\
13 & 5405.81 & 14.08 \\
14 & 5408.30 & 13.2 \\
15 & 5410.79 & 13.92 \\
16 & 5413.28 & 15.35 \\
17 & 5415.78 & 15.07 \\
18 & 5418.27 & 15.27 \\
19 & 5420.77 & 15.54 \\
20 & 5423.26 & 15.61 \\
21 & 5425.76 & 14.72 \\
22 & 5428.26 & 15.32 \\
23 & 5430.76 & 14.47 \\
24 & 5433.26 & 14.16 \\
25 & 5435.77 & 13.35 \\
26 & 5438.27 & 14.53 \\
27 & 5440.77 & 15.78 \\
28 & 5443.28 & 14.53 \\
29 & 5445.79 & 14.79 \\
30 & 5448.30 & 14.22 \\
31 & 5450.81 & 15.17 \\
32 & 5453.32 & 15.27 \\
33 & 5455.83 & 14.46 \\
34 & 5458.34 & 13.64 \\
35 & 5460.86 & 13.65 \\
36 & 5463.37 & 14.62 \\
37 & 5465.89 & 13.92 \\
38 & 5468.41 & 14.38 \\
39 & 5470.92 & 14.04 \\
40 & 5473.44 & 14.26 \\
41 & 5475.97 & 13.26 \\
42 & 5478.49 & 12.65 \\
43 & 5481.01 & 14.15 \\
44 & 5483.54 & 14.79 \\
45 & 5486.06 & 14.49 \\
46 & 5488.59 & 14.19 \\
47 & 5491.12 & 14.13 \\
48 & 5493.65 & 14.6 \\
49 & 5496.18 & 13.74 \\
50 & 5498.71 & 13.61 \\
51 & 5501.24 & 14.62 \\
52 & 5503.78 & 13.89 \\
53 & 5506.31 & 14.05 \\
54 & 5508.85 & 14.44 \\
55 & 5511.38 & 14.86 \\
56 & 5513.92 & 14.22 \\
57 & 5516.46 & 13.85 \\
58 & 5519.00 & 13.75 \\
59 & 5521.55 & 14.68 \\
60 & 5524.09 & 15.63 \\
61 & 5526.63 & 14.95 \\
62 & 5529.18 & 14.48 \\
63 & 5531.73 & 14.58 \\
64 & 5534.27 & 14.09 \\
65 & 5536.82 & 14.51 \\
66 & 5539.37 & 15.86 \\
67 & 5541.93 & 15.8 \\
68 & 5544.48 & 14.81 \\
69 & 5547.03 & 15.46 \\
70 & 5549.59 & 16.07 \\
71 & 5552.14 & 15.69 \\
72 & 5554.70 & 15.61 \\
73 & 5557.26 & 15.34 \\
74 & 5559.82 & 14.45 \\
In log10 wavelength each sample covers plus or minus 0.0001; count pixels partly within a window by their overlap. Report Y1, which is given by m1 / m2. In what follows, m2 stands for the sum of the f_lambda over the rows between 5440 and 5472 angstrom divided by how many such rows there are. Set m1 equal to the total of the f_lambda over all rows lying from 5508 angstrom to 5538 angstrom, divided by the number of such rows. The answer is 1.00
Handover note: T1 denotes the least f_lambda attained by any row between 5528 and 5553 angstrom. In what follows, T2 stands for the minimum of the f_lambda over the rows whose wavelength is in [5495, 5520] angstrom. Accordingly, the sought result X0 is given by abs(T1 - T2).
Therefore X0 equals 0.5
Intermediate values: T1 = 14.09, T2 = 13.61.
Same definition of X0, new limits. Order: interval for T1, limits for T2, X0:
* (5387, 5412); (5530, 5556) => 0.9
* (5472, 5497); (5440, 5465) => 1.0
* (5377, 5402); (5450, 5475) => 0.3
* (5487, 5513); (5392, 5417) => 0.4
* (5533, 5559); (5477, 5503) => 1.4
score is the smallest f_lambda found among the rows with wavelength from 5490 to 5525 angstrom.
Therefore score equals 13.61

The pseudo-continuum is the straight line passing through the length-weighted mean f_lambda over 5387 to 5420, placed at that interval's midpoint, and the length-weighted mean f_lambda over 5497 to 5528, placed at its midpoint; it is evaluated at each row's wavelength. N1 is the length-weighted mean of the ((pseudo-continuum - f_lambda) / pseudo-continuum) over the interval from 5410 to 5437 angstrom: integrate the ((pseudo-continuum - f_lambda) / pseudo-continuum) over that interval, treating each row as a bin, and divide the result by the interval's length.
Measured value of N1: -0.02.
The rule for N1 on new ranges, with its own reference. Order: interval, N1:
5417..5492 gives 0.00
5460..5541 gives 0.01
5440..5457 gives -0.02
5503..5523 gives 0.01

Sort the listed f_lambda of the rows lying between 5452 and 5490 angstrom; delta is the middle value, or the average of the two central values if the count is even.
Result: 14.2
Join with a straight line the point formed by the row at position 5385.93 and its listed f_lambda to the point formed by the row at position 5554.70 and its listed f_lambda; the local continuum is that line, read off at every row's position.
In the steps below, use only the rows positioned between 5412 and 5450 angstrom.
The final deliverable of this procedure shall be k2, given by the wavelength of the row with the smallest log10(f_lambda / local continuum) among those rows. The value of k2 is 5435.77 angstrom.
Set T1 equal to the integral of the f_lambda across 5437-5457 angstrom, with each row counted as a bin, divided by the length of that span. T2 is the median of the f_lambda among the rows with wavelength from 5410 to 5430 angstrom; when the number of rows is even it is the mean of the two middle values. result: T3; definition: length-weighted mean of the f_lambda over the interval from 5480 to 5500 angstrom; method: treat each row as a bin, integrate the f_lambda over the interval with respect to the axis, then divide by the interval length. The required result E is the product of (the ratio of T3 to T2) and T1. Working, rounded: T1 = 14.8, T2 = 15.3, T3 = 14.2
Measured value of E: 13.8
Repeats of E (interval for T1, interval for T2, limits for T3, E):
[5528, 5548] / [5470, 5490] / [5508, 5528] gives 15.3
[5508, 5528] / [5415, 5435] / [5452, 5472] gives 13.7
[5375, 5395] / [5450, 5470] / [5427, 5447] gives 15.4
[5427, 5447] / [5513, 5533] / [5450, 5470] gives 14.5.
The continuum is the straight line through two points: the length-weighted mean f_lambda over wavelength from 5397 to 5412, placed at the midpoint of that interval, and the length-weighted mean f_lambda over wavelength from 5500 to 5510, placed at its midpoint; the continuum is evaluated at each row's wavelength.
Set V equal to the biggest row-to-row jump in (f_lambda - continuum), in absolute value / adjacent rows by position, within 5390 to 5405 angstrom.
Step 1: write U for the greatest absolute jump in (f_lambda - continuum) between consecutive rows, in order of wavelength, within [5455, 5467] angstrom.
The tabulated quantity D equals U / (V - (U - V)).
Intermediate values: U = 1.0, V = 1.11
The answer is 0.8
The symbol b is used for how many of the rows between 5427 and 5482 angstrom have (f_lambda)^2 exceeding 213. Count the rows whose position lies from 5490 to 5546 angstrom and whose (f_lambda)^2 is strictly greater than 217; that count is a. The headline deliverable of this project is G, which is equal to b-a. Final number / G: 0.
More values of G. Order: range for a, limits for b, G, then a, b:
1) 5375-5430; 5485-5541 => -6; 13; 7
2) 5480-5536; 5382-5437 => 9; 4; 13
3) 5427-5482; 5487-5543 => 3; 5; 8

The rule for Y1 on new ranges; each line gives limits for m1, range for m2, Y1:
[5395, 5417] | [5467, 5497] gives 1.02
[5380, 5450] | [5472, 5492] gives 1.05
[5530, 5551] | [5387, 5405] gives 1.03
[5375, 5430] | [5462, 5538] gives 1.04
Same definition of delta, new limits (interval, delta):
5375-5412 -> 14.7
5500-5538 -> 14.5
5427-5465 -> 14.5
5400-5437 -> 14.5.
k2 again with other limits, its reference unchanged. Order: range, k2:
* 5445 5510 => 5478.49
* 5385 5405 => 5400.83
